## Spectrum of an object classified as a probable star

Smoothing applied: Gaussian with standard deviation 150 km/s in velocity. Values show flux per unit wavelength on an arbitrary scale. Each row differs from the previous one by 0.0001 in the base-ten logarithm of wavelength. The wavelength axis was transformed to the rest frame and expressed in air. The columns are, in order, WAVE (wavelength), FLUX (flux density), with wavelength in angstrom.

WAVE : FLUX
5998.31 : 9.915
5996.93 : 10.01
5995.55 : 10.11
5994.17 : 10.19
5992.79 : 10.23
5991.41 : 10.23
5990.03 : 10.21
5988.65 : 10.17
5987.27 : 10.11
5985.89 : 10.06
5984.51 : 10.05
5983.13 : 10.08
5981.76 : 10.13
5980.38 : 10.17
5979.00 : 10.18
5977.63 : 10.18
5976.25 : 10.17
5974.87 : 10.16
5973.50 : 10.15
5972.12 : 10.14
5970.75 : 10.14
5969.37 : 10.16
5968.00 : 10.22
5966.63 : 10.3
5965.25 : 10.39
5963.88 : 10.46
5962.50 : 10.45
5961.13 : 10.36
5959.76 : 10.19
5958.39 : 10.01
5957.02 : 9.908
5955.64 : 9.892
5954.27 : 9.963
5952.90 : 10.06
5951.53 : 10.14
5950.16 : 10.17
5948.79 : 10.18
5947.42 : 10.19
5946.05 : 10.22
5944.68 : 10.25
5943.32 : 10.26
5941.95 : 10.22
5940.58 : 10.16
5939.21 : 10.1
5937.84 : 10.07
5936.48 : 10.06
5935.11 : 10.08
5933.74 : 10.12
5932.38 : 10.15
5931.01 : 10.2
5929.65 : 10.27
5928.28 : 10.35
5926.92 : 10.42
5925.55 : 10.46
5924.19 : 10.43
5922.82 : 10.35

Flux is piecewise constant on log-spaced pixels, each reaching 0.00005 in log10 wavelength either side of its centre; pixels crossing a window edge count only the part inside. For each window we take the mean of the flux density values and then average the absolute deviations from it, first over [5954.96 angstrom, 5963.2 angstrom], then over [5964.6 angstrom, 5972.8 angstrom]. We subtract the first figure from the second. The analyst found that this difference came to -0.12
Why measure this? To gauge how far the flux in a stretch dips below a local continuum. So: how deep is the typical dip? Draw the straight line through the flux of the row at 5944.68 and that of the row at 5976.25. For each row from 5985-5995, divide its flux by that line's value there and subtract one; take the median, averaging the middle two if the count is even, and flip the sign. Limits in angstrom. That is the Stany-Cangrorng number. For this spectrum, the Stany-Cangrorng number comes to -0.006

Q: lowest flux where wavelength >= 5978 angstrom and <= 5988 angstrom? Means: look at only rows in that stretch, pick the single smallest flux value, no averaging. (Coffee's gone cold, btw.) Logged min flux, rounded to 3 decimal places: 10.050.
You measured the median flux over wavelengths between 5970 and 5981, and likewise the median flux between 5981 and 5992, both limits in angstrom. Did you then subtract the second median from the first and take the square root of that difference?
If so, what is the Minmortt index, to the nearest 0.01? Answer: 0.21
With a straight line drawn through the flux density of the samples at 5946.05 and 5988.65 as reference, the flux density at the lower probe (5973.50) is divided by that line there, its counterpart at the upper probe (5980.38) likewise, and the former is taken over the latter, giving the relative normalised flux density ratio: 0.997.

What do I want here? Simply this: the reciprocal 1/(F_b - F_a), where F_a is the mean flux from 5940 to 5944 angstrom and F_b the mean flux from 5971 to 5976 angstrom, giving -16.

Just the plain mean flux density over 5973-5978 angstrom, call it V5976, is 10.2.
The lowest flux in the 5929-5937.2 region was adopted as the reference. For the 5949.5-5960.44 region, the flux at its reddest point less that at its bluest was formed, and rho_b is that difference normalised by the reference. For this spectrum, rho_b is 0.002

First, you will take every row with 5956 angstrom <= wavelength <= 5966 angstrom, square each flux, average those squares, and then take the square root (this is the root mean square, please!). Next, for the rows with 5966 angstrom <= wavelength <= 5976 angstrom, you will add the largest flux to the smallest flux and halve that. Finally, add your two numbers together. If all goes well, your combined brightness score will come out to 20.5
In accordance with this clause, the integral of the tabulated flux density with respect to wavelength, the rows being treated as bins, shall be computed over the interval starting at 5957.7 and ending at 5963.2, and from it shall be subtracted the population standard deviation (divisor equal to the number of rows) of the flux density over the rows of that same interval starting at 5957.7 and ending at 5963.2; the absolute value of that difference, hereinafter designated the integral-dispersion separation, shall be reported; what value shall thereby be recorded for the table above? 56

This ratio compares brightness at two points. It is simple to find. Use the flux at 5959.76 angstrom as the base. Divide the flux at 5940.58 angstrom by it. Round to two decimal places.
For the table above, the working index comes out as 1.00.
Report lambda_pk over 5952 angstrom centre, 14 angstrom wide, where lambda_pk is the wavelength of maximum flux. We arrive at 5946.05 angstrom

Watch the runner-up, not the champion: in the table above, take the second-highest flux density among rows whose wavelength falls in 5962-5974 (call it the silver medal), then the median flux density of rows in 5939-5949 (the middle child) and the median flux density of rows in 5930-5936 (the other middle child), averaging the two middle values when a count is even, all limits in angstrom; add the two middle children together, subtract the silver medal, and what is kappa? 9.89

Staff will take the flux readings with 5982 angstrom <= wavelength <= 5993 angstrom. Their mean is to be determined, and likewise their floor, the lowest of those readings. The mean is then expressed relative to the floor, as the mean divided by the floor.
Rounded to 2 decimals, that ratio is 1.01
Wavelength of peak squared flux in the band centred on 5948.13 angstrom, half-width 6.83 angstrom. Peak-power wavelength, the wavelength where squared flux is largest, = 5943.32 angstrom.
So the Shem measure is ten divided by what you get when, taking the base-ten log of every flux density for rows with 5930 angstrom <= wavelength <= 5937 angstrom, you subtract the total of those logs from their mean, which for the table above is -2.5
